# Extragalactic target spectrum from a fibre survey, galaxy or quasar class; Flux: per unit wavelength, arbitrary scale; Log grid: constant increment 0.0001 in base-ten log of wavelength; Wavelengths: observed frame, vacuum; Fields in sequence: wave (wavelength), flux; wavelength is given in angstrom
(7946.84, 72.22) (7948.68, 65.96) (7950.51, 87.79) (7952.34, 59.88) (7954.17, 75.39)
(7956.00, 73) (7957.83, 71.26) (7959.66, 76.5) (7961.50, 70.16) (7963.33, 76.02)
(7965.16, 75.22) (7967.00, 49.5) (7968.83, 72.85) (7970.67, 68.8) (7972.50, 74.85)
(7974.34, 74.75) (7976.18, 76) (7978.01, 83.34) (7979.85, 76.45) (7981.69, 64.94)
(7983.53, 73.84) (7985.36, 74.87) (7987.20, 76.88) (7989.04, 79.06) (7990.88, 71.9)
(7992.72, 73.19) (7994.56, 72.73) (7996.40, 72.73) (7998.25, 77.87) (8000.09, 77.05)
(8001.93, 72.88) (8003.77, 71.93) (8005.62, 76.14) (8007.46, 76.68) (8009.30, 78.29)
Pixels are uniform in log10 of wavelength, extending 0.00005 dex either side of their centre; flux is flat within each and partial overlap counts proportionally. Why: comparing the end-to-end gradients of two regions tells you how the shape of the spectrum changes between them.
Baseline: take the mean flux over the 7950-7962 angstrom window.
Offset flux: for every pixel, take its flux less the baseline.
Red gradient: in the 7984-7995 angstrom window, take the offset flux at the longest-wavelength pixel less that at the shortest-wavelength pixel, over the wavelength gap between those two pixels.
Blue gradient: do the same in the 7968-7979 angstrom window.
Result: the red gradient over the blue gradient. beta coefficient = -0.20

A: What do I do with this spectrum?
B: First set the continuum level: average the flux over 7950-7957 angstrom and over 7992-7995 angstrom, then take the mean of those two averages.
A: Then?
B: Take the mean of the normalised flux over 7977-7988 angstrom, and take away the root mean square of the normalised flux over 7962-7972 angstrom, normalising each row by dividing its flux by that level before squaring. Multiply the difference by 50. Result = 4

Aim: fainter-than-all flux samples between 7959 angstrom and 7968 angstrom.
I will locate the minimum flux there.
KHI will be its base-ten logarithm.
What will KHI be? 1.69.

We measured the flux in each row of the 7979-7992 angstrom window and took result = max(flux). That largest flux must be 79.06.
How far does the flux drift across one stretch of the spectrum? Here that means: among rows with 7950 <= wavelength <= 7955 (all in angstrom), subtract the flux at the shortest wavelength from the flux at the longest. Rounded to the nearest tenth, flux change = -12.4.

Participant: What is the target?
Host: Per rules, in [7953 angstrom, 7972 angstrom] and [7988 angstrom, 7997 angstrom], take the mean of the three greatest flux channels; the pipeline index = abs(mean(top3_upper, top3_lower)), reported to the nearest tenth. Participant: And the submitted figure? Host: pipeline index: 75.5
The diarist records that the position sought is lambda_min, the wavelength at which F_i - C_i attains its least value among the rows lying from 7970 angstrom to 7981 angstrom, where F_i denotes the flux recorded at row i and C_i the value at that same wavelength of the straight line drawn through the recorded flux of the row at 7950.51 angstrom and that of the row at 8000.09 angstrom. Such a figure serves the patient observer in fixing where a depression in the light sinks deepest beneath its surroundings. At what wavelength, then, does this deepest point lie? 7970.67 angstrom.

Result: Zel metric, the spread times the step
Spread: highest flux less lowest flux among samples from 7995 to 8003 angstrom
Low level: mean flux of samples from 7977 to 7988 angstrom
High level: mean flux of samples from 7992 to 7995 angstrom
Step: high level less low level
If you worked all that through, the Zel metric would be -11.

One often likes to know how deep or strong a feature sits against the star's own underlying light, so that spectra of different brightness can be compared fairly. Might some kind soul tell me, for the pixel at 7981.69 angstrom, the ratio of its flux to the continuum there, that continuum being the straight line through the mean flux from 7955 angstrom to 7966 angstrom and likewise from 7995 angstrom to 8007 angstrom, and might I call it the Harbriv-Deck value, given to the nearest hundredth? 0.87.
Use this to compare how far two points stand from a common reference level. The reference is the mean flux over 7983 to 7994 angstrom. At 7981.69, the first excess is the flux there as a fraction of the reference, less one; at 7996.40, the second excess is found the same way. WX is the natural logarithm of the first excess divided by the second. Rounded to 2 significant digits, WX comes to 1.5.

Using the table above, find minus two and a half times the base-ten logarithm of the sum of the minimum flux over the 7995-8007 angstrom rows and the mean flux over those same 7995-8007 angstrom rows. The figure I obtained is -5.42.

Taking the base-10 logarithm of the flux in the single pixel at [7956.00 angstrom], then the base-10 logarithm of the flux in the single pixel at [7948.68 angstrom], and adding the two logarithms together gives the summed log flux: 3.68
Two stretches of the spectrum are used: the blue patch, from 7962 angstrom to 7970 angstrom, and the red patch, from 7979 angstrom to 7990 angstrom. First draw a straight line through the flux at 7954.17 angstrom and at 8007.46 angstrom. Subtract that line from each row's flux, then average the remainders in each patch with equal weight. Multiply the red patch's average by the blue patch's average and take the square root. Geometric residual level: 3.6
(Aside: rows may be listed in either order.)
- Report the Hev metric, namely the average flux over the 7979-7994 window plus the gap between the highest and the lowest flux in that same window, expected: 88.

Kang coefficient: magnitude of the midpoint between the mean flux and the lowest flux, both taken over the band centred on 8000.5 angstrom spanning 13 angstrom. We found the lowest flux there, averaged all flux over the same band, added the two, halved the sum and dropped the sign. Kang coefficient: 73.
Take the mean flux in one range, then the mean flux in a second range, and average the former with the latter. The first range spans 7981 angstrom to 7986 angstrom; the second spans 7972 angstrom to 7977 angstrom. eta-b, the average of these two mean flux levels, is 73.2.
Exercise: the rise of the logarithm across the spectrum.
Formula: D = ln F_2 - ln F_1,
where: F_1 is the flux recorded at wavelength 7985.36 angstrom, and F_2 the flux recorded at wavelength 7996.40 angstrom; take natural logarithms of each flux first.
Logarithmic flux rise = -0.029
